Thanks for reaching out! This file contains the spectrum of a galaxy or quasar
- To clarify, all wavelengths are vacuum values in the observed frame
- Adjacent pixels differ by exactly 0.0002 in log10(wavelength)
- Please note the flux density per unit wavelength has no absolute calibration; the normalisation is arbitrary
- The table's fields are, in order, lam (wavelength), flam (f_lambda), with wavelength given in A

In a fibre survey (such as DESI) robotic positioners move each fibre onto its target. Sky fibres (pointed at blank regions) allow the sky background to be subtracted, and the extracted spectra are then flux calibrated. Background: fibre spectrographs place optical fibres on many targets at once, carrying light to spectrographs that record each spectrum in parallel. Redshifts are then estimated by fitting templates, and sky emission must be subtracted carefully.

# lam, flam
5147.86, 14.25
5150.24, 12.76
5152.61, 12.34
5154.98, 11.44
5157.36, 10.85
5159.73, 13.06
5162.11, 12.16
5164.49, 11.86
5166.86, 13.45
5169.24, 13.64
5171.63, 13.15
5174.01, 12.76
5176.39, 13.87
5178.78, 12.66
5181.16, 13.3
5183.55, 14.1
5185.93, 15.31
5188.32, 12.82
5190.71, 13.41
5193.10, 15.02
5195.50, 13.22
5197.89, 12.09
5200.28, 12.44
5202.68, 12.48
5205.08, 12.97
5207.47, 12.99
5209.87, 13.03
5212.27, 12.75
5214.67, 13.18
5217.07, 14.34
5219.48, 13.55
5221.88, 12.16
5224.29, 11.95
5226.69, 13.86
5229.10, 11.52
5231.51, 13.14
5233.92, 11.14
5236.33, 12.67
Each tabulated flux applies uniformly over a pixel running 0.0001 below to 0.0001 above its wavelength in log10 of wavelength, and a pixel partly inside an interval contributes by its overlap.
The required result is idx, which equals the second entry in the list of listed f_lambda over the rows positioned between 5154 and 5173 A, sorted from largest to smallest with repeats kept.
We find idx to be 13.45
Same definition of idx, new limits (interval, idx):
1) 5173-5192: 14.1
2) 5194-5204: 12.48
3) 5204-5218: 13.18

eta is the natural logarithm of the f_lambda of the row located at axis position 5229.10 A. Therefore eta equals 2.44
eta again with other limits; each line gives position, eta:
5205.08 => 2.56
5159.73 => 2.57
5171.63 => 2.58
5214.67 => 2.58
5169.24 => 2.61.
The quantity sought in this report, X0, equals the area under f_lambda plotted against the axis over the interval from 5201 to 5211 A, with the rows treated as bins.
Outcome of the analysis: 128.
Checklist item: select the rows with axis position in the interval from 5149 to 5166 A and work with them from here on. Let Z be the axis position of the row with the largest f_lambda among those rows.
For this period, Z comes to 5159.73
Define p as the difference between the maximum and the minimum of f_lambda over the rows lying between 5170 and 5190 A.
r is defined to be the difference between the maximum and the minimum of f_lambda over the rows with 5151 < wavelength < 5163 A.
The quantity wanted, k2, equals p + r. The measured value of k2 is 4.9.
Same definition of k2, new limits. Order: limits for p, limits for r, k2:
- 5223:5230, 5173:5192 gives 5.0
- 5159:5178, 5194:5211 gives 3.1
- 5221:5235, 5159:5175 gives 4.5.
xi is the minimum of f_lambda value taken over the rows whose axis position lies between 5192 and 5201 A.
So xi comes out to 12.09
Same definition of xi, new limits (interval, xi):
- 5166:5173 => 13.15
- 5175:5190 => 12.66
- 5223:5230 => 11.52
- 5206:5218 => 12.75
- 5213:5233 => 11.52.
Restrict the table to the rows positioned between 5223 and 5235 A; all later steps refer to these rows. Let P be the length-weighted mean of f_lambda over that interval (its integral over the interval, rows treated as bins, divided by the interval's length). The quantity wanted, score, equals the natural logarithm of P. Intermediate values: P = 12.33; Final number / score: 2.512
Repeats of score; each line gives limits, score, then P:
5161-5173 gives 2.554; 12.86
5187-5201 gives 2.581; 13.21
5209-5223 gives 2.579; 13.18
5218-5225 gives 2.538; 12.65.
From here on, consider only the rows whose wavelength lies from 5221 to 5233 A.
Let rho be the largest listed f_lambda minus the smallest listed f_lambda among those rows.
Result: 2.3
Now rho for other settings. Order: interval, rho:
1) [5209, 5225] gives 2.4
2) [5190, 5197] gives 1.8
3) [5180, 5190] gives 2.5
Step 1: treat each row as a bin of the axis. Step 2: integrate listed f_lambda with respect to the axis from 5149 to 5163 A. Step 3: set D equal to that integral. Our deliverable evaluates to 169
